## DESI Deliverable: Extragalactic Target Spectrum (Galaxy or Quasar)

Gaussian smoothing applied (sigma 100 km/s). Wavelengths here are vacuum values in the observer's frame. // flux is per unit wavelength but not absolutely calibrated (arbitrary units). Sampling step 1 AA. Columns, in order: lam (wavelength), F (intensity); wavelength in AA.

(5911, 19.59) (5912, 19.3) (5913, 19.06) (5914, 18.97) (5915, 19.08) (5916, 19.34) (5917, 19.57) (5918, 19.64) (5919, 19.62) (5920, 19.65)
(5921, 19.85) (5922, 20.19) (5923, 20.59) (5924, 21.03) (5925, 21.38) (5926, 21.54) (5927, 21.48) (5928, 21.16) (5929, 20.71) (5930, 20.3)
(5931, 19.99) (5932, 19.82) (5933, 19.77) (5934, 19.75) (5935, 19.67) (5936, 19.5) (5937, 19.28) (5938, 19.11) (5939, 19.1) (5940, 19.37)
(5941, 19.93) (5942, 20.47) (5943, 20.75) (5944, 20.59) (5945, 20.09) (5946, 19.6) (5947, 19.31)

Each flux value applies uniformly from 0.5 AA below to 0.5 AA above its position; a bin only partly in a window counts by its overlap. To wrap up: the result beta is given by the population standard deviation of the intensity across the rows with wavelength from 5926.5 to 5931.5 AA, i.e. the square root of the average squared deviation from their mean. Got 0.54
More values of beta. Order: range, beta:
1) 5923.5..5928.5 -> 0.19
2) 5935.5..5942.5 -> 0.46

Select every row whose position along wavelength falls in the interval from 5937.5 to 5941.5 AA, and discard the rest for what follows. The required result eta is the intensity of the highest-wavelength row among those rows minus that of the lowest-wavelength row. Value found 0.82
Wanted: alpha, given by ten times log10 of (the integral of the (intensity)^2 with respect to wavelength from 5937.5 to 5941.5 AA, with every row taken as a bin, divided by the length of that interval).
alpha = 25.75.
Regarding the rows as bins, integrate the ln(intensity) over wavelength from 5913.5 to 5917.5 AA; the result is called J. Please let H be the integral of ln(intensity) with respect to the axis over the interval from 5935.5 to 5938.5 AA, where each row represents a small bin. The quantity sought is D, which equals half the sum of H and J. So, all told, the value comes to 10.4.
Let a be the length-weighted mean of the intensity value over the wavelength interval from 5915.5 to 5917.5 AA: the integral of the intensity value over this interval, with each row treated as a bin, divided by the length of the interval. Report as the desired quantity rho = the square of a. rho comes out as 378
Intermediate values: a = 19.5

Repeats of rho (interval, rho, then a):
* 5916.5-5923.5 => 395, 19.9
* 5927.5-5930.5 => 429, 20.7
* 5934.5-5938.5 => 376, 19.4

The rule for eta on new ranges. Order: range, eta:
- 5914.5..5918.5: 0.56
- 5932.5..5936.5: -0.27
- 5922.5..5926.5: 0.95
